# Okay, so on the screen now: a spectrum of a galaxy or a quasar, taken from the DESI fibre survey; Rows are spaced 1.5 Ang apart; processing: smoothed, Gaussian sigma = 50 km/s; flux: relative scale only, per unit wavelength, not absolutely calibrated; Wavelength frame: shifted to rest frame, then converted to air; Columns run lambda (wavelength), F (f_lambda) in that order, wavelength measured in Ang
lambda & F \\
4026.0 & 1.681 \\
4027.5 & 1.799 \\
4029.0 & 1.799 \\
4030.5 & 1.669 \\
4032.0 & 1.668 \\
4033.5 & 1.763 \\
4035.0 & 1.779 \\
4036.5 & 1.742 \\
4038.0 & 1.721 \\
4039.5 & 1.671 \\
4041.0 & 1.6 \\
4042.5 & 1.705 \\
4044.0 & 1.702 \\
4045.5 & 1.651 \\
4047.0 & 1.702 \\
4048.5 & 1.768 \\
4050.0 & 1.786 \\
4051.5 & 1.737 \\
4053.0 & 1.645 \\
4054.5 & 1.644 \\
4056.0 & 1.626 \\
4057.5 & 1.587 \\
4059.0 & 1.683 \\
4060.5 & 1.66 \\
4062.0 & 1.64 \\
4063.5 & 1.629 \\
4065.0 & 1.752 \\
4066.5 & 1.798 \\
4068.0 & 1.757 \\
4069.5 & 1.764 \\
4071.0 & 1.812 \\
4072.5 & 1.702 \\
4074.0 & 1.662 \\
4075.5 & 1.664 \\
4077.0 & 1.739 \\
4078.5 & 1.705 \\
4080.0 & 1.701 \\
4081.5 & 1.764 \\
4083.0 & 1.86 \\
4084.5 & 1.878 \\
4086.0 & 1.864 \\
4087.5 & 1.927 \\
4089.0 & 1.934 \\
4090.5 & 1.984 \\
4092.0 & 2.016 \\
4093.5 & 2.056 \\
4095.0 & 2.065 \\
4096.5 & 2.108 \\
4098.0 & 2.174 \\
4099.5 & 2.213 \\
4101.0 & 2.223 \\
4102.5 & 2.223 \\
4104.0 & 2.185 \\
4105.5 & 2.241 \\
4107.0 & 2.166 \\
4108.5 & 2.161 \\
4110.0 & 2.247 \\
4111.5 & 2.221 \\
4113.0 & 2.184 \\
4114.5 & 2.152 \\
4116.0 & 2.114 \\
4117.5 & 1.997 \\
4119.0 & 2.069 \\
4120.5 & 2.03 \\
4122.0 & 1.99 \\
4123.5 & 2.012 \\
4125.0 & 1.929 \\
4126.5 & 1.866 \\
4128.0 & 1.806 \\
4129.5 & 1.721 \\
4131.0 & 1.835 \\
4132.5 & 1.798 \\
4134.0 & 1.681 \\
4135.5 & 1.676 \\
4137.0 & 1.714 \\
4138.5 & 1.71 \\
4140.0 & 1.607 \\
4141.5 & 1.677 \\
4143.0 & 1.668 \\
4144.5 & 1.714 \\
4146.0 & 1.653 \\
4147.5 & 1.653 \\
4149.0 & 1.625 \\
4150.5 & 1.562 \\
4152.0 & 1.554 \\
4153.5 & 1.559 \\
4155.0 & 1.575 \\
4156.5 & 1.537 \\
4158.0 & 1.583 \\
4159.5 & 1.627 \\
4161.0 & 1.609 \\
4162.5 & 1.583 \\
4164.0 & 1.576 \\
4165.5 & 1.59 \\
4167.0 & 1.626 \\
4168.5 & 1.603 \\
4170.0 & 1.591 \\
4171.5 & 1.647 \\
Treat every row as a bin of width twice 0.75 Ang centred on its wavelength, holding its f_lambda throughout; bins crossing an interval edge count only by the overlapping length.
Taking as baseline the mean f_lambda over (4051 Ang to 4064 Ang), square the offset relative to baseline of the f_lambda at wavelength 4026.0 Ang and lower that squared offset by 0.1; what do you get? -0.0990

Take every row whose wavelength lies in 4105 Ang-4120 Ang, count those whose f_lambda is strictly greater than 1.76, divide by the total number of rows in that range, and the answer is 1.0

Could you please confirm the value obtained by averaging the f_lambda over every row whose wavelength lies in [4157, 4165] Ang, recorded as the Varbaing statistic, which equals 1.6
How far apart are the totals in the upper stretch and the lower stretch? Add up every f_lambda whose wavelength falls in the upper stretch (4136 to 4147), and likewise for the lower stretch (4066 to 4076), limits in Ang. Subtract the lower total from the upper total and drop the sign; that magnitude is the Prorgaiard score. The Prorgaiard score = 0.42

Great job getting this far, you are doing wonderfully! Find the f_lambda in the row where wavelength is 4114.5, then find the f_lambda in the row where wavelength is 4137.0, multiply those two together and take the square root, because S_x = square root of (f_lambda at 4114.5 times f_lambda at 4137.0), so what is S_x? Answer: 1.92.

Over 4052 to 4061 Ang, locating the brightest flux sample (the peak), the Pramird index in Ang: 4059.0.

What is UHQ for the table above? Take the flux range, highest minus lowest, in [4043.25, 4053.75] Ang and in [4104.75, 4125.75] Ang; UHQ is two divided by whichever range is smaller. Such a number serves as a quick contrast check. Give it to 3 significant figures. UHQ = 14.2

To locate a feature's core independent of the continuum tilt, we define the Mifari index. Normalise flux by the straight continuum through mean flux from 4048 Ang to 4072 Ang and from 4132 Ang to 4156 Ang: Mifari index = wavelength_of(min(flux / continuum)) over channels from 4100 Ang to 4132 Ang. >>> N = 4129.5 Ang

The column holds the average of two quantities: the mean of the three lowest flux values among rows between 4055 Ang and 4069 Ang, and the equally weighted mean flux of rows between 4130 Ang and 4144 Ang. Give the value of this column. 1.66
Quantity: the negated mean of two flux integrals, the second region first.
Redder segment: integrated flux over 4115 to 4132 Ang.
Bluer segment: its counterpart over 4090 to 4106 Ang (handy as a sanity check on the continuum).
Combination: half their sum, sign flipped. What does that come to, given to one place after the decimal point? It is -33.6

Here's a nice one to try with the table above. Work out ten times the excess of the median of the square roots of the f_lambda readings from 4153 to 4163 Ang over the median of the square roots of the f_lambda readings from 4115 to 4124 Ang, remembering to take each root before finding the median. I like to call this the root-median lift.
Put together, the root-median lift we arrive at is -1.6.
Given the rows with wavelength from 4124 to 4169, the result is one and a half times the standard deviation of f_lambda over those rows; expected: 0.15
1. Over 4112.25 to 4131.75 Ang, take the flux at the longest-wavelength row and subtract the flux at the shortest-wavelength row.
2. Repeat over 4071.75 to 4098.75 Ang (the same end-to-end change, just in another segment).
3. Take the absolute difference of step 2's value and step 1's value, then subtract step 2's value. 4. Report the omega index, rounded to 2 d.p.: 0.35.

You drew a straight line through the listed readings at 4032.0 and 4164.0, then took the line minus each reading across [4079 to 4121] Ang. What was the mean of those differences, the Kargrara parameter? -0.44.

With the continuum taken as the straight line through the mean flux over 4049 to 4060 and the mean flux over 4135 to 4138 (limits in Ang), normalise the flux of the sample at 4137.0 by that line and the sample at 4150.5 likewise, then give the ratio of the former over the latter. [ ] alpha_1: 1.10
